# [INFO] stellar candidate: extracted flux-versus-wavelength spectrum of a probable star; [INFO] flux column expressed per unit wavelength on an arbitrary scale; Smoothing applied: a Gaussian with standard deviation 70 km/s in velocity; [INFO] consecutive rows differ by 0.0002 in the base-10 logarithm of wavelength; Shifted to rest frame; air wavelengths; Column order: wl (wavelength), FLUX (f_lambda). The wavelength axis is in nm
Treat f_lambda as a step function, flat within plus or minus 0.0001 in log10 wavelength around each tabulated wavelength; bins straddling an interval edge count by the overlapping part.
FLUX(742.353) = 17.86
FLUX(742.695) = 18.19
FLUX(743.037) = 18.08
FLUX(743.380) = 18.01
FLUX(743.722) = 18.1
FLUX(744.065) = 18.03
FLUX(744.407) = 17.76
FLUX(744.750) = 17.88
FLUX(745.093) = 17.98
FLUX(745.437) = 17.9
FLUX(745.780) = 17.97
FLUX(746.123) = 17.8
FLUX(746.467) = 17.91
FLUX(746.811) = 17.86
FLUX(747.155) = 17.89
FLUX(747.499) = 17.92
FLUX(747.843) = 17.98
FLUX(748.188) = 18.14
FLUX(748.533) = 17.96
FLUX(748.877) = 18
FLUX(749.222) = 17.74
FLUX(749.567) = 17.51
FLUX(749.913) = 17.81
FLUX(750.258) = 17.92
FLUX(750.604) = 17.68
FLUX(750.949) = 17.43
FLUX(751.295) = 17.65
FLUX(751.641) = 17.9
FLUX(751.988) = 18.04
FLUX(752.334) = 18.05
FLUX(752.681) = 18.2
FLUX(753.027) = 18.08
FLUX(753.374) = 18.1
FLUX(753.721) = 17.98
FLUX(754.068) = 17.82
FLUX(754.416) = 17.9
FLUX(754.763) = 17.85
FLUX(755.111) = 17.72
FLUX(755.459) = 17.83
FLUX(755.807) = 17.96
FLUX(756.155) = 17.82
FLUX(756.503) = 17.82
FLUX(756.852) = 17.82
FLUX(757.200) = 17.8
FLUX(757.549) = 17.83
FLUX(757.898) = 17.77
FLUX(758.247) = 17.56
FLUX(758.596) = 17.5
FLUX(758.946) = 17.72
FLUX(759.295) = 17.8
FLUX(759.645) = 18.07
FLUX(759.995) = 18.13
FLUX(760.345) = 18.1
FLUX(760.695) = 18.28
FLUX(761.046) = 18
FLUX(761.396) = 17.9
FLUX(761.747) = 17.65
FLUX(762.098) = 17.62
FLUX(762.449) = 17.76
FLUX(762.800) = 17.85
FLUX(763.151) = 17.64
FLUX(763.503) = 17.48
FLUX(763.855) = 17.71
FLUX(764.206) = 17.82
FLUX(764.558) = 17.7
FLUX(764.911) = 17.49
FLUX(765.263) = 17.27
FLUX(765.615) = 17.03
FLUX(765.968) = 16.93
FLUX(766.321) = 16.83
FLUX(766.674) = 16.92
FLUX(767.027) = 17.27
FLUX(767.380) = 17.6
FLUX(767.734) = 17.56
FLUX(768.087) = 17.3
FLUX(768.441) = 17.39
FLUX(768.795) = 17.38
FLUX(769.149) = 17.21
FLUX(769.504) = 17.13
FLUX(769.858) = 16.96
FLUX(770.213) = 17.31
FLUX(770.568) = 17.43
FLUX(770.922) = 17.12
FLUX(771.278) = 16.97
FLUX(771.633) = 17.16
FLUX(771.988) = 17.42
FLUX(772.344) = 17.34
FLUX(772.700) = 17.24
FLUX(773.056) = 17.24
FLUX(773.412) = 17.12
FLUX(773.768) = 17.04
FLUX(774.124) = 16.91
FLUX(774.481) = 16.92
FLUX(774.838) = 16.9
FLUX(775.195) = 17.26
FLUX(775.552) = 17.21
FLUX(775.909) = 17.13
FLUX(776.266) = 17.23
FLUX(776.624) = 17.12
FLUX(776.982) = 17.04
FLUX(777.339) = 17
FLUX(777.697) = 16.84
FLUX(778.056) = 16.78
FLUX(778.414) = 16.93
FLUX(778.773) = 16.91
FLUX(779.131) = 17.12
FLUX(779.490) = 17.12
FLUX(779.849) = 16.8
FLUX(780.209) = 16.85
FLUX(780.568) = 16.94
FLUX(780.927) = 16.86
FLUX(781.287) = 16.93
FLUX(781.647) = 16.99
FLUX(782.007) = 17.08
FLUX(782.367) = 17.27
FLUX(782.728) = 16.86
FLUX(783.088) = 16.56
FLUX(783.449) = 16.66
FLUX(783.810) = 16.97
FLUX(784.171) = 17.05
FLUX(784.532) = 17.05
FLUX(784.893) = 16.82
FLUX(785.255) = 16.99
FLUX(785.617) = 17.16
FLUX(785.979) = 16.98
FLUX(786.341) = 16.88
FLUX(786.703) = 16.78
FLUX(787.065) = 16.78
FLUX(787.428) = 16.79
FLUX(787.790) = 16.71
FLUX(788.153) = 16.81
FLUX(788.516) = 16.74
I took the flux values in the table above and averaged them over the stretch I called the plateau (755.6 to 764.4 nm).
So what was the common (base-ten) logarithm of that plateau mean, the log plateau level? 1.25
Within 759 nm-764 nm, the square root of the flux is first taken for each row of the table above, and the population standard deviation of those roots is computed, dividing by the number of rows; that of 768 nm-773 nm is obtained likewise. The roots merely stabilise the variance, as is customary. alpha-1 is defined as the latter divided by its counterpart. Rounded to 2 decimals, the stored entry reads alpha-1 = 0.68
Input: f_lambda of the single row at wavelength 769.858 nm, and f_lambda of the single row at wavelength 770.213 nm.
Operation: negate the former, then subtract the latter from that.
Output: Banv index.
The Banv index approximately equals -34.3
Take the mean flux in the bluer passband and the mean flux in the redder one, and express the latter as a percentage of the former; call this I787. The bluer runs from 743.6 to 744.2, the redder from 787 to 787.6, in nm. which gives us 93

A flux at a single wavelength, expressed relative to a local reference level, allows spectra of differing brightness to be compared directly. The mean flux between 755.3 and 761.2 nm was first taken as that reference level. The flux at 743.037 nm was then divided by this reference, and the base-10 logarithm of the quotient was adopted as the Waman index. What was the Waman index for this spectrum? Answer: 0.005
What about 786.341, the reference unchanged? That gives -0.025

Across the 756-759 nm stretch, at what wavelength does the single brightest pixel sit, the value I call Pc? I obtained 757.549 nm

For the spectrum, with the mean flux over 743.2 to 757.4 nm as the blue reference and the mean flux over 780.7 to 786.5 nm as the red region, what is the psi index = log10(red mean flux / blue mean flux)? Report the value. -0.0236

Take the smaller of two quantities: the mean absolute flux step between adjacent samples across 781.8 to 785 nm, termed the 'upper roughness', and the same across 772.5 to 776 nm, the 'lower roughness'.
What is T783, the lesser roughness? 0.094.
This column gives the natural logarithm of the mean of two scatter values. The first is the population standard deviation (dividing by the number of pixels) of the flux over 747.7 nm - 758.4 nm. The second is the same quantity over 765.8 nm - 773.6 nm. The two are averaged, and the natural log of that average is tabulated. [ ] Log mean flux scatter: -1.66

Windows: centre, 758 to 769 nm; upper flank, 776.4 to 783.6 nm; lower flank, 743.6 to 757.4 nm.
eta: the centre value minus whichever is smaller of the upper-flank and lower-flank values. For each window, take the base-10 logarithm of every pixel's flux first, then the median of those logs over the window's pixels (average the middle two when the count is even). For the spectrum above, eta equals 0.017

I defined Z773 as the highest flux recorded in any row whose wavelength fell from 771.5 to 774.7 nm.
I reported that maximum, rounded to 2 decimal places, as 17.42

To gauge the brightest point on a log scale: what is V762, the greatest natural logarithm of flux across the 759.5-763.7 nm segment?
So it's 2.906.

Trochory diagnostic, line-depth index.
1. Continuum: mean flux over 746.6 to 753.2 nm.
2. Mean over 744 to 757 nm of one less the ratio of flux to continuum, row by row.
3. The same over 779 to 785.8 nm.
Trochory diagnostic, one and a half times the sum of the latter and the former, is 0.078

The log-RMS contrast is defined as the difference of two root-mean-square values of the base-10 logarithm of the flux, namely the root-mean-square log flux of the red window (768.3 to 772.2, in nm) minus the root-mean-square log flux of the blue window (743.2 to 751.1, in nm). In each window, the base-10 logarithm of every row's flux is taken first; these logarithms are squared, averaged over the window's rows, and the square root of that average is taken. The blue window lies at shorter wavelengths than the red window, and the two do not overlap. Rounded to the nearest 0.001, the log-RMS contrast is -0.016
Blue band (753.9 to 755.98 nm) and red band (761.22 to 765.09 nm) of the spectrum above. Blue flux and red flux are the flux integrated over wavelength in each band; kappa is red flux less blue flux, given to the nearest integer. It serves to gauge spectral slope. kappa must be 31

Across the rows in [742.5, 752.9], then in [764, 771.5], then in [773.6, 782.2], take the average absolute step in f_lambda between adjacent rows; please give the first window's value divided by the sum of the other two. 0.49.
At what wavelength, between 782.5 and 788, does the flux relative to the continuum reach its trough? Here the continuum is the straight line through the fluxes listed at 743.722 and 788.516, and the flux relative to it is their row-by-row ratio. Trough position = 783.088 nm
